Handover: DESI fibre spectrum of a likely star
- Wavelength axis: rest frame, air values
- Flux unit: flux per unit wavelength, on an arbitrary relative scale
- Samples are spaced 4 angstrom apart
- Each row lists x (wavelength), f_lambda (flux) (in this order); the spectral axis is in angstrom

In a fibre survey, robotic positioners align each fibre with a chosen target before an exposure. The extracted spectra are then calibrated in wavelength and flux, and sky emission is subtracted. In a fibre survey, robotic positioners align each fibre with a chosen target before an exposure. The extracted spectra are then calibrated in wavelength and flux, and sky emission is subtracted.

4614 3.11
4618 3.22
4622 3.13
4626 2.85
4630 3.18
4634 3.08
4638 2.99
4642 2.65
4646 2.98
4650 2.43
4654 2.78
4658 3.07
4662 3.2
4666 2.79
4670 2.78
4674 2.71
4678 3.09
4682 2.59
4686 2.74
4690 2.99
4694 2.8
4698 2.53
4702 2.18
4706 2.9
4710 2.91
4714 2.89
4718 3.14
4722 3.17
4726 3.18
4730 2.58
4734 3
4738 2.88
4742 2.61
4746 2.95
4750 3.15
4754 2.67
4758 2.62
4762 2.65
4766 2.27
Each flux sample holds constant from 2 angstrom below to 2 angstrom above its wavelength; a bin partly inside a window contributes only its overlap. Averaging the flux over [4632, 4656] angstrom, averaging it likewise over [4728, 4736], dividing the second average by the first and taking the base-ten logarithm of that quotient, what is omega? 0.00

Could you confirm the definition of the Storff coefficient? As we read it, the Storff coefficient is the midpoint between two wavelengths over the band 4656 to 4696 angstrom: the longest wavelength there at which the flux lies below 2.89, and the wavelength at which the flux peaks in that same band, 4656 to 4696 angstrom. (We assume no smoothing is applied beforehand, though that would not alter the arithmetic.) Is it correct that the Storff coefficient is 4678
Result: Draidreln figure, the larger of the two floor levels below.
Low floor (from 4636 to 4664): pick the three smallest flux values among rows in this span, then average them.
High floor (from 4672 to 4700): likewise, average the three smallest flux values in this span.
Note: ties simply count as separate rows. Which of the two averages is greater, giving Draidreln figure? 2.62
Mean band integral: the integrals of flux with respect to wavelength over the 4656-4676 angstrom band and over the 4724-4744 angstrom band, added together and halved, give 57.6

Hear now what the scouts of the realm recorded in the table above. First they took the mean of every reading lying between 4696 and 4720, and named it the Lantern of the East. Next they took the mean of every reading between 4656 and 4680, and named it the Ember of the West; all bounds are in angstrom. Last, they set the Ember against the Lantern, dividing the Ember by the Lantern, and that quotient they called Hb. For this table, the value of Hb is 1.07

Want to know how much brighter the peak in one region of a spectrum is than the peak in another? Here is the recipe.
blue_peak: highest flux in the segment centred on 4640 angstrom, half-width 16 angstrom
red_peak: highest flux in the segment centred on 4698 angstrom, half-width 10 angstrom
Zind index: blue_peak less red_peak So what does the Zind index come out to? 0.19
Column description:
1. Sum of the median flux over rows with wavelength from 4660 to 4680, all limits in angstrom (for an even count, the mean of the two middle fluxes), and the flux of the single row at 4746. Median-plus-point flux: 5.74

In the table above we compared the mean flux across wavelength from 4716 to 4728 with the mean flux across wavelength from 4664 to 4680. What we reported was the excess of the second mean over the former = -0.32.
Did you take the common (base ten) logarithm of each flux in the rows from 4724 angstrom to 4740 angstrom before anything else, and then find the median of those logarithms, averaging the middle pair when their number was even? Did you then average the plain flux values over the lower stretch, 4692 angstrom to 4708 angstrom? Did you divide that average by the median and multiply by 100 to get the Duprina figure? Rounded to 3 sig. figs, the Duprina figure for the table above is 556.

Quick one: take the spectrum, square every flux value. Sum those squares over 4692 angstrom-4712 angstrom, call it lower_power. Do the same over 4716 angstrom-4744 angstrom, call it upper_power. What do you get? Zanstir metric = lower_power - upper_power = -25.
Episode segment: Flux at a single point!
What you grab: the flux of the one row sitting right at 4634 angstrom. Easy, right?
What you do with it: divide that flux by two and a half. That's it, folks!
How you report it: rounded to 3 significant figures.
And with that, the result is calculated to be 1.23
